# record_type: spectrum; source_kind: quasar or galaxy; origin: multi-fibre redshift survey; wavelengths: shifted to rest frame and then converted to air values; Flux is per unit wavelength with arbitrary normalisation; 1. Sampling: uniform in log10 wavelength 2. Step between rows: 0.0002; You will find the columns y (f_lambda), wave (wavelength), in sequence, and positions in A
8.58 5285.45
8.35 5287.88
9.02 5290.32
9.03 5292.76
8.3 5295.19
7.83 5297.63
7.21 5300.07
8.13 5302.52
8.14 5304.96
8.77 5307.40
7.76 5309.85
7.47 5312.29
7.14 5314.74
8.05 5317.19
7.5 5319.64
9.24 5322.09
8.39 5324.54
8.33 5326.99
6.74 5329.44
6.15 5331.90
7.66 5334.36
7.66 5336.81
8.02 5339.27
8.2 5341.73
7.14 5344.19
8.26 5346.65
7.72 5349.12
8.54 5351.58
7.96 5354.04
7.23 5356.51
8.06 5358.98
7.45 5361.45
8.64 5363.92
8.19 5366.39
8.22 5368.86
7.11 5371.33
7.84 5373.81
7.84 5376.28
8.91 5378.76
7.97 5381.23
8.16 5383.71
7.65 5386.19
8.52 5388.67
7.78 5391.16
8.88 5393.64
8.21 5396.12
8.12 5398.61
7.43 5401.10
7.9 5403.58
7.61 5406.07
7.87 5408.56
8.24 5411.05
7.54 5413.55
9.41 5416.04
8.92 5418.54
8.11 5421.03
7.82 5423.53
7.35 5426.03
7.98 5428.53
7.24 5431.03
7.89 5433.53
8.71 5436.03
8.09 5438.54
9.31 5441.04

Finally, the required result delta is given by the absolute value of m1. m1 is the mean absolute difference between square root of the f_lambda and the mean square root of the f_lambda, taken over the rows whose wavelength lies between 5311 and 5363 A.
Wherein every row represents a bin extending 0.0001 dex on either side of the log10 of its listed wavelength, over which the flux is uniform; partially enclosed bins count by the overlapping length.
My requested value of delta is 0.09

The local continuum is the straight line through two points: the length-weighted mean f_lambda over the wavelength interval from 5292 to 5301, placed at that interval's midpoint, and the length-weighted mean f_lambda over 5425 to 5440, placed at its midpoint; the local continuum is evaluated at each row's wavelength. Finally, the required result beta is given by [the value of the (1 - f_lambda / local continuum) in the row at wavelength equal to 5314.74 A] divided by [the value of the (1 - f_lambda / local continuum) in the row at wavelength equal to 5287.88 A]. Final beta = -3.5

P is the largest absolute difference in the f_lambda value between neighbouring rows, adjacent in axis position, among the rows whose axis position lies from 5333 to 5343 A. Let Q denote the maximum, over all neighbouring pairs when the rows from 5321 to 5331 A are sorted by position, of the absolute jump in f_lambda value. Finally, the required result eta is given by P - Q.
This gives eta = -1.2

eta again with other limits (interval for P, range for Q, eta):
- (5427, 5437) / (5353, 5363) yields 0.0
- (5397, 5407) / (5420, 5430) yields 0.1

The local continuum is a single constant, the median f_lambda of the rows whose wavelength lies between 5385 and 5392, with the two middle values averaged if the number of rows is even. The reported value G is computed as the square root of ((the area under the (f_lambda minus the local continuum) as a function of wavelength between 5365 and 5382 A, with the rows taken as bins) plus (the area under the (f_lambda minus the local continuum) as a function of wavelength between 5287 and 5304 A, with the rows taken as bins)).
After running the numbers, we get 3.50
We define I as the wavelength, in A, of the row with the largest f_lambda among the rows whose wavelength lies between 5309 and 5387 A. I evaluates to 5322.09 A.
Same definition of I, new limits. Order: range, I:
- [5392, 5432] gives 5416.04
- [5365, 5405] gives 5378.76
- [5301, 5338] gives 5322.09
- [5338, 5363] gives 5351.58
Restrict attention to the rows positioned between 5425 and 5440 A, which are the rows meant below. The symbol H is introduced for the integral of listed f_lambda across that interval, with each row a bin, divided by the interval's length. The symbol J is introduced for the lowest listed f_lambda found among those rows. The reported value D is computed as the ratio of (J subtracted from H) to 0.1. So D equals 6.7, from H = 7.91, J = 7.24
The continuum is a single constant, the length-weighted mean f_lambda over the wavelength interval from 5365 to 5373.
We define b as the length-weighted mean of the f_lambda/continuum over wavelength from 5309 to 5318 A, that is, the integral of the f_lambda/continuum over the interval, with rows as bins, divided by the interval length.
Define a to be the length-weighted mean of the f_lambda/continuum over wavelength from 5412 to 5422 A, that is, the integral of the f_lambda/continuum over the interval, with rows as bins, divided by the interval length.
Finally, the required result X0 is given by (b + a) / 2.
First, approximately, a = 1.082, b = 0.96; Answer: 1.02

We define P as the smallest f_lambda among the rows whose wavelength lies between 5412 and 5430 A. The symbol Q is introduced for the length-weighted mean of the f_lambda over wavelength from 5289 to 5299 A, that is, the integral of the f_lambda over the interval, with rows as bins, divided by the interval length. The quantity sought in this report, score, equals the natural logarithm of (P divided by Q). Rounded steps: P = 7.35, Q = 8.5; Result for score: -0.1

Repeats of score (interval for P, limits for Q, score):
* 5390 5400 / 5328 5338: 0.1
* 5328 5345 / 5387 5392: -0.3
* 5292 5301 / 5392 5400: -0.1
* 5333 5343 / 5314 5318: 0.0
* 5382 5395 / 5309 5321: 0.0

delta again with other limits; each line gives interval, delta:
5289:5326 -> 0.09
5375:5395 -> 0.07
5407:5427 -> 0.09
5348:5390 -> 0.07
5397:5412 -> 0.04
